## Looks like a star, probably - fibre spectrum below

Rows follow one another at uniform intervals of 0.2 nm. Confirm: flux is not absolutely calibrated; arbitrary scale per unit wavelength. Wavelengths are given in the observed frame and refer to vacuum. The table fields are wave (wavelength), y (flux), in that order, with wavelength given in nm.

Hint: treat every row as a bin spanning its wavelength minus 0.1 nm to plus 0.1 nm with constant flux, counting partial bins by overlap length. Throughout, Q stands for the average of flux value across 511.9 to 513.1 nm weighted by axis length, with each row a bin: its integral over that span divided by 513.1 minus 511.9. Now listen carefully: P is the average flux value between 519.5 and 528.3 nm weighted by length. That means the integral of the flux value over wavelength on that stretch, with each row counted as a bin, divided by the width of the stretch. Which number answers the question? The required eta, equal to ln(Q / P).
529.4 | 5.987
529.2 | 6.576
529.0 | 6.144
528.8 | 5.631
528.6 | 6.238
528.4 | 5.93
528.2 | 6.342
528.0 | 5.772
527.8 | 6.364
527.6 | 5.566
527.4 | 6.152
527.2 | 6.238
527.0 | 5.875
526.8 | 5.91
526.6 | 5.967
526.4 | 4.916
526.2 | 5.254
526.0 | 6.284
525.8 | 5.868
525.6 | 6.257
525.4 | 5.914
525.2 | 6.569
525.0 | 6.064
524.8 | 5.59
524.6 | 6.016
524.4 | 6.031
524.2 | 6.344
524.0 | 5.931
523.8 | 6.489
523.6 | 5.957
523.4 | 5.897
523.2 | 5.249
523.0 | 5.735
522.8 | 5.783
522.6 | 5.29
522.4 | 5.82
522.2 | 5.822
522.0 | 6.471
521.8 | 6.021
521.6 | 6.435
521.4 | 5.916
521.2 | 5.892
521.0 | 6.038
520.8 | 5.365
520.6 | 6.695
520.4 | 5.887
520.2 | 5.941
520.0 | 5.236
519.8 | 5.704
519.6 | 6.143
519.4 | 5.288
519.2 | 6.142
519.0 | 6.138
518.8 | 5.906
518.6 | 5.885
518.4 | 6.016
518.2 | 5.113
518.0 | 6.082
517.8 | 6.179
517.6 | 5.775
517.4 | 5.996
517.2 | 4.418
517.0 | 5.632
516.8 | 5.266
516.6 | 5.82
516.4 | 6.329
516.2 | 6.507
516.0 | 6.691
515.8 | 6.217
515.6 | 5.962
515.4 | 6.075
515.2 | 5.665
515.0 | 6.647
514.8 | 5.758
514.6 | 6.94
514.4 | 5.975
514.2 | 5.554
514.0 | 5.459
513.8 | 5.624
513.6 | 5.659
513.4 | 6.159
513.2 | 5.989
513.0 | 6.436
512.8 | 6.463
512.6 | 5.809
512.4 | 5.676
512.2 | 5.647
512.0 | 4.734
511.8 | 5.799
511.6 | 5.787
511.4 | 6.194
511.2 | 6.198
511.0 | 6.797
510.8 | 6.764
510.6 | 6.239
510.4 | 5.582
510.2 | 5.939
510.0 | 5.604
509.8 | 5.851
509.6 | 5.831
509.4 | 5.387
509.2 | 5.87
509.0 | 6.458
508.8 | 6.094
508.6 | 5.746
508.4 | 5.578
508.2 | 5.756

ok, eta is -0.024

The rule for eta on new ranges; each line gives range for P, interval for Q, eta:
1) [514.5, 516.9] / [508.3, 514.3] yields -0.043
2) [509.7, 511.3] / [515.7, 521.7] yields -0.039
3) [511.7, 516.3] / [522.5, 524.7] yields -0.016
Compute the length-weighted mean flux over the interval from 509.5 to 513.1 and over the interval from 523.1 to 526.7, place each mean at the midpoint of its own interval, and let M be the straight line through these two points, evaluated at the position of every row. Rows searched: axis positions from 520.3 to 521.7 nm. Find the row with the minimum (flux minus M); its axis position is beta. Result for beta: 520.8 nm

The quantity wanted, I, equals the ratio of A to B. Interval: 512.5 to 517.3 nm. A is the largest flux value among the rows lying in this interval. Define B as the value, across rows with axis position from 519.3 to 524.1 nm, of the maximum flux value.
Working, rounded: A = 6.94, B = 6.695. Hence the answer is 1.04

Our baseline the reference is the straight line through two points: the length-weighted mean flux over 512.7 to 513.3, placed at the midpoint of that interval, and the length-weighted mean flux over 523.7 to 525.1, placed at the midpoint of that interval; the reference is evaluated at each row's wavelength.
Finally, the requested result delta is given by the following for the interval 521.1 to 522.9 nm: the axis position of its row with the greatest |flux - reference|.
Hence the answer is 522.6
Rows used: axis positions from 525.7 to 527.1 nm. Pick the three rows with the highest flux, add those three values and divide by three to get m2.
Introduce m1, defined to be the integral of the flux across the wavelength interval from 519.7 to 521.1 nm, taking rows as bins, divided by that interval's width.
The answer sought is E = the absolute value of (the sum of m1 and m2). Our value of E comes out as 11.89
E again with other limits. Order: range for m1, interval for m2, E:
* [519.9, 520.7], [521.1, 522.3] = 12.25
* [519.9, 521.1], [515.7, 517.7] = 12.37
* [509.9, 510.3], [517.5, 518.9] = 11.86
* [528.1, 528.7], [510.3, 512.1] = 12.77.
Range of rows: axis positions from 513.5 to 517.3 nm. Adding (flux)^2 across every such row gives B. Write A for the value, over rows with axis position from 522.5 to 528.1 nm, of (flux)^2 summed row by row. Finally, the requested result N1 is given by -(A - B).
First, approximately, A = 980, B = 669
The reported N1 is -311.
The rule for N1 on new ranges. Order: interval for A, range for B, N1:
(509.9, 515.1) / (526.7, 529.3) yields -457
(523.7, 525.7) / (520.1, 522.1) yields -6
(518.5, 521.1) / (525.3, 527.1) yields -146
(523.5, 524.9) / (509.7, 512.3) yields 204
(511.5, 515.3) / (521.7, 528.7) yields 578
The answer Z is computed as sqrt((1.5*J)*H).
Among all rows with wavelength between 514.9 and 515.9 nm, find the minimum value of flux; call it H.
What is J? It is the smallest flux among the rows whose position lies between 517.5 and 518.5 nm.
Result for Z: 6.59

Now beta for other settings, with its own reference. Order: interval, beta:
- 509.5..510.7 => 510.4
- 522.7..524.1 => 523.2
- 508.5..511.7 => 509.4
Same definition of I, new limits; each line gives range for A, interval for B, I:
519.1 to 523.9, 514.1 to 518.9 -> 0.96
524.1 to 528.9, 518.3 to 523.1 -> 0.98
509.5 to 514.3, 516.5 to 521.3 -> 1.02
